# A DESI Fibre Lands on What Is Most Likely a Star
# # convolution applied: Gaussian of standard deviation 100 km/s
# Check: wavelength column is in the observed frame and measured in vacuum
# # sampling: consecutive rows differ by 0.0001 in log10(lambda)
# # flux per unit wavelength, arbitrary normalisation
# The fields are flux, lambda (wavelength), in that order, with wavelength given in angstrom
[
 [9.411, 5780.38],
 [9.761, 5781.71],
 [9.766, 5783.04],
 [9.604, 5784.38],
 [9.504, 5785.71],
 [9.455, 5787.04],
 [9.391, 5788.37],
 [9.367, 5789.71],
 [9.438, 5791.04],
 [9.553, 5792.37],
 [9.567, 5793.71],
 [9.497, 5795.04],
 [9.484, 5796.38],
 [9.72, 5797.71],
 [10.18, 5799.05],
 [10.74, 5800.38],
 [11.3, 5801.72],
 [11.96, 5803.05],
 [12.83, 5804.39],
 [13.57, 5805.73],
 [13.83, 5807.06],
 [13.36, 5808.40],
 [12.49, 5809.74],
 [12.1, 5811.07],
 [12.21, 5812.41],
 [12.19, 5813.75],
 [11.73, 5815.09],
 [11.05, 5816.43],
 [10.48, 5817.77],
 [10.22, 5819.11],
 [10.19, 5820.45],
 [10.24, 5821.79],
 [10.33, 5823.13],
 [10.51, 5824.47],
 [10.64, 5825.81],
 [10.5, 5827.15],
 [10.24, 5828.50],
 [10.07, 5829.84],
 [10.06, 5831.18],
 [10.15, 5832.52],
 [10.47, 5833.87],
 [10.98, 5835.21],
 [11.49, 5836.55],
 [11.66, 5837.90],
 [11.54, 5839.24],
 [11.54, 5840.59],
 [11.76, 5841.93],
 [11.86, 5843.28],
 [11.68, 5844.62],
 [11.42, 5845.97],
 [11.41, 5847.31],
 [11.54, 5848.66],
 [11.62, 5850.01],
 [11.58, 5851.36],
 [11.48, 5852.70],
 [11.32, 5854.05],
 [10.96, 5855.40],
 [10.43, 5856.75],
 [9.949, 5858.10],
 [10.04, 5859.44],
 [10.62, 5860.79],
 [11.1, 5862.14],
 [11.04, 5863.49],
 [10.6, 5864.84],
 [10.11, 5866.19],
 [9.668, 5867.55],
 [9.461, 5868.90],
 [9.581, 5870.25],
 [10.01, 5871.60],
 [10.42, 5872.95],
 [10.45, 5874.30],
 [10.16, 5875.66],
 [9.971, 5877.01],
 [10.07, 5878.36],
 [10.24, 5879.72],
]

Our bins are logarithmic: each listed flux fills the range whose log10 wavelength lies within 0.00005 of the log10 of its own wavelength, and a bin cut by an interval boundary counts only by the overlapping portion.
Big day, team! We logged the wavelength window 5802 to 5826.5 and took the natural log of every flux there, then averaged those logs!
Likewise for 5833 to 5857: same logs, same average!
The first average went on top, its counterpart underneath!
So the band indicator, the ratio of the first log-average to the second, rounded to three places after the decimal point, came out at 1.008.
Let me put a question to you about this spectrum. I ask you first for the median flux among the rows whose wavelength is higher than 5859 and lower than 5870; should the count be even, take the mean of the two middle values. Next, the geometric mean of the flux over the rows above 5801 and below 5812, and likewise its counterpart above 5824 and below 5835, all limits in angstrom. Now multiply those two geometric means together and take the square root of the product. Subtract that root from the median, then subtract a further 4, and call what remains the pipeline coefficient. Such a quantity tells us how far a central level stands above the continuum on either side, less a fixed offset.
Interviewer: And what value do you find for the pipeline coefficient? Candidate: -5.1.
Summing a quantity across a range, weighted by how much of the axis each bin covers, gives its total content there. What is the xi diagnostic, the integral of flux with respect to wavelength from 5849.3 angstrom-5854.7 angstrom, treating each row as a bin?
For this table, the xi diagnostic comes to 62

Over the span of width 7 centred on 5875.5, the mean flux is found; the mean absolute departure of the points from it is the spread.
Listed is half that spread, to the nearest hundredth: 0.09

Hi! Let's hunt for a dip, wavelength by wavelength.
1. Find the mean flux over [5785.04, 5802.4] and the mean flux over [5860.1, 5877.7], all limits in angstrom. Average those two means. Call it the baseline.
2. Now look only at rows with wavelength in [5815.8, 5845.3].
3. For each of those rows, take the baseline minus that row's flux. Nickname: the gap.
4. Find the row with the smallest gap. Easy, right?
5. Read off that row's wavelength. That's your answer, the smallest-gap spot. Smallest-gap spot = 5843.28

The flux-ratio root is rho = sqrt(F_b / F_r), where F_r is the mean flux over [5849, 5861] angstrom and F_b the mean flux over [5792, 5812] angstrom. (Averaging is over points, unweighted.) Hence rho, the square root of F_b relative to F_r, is 1.02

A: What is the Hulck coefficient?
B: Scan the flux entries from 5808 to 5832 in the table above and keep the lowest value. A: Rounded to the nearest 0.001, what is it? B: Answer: 10.060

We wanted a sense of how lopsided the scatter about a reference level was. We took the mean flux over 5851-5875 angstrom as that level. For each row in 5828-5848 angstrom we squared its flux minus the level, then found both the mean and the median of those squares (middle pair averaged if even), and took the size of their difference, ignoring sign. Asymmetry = 0.07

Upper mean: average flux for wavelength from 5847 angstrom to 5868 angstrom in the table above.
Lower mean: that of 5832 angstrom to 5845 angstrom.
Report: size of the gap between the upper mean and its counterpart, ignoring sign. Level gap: 0.5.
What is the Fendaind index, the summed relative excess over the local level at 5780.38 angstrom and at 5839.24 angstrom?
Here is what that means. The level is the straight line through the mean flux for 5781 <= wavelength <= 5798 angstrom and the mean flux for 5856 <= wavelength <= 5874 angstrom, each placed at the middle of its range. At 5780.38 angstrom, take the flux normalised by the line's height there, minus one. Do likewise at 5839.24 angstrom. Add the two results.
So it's 0.15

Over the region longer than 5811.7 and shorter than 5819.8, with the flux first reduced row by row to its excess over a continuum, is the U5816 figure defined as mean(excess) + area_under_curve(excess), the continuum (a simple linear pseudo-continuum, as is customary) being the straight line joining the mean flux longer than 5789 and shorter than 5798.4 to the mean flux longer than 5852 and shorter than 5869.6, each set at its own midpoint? 13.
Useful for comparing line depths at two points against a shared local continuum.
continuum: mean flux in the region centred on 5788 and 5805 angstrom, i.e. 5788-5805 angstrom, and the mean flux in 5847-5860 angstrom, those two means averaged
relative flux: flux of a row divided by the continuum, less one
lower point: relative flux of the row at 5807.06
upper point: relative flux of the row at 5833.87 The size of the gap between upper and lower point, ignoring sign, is 0.316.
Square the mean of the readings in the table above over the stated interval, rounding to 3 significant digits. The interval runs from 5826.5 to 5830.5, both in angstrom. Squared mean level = 105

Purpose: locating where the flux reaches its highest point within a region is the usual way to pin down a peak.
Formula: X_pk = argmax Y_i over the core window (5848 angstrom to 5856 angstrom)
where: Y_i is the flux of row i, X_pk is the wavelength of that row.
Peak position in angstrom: 5850.01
